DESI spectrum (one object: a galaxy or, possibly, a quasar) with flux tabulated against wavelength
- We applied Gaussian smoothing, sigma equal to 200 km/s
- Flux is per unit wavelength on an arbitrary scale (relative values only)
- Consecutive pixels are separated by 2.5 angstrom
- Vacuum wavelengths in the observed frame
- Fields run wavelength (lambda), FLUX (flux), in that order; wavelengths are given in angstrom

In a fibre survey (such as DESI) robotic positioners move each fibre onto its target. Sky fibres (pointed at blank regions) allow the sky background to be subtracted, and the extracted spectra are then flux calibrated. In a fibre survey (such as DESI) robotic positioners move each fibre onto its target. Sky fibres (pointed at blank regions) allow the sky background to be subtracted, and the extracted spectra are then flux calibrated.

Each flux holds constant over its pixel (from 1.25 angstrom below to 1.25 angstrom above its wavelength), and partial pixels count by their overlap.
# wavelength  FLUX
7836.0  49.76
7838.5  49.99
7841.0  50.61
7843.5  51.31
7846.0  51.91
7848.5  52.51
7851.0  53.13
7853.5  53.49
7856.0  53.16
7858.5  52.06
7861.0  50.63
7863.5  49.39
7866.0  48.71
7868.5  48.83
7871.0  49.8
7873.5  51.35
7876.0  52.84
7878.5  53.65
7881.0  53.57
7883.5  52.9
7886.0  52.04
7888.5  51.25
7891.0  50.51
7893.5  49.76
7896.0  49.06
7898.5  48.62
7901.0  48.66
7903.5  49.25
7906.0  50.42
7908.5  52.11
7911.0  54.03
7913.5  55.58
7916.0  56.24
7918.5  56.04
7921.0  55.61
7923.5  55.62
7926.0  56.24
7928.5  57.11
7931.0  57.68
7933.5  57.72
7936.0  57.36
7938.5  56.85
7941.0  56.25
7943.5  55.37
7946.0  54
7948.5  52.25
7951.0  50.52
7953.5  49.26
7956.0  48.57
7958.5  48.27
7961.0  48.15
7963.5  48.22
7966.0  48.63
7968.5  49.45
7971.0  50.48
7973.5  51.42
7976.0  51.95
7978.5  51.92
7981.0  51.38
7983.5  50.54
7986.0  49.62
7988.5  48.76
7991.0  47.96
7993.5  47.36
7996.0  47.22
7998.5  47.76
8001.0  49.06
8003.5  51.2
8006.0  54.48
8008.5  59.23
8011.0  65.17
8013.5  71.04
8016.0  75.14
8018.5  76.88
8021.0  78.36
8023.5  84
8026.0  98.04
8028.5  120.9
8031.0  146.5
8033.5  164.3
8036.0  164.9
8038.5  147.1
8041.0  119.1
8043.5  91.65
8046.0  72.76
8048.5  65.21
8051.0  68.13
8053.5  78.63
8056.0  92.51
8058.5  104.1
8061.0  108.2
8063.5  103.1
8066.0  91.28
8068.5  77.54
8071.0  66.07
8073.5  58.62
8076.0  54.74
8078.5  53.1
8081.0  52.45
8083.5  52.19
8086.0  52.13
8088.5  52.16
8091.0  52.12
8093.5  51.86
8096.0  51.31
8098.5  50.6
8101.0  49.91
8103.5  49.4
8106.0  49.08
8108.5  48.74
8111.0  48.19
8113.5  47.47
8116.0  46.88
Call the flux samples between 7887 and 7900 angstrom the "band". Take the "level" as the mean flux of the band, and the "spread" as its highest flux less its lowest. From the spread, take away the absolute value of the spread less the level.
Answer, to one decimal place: -44.6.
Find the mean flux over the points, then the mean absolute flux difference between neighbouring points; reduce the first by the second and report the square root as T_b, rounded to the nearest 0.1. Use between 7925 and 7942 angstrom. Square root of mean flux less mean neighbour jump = 7.5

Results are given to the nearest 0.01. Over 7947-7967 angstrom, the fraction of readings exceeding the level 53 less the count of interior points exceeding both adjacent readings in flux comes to 0.00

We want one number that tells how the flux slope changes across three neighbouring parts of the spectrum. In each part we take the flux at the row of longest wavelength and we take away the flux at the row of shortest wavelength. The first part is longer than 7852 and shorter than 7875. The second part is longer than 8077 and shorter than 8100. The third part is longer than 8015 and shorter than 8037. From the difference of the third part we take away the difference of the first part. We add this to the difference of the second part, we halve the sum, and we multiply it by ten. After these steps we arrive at 447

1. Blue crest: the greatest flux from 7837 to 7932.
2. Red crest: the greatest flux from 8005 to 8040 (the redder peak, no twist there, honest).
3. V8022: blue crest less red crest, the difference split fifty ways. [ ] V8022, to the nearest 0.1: -2.1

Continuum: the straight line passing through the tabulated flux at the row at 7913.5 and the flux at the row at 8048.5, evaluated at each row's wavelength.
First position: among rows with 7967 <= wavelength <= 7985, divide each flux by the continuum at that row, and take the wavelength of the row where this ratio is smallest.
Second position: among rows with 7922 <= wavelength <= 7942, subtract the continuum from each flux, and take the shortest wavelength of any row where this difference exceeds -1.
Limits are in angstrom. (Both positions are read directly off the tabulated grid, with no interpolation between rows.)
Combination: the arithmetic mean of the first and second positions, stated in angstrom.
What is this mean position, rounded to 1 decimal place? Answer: 7946.0 angstrom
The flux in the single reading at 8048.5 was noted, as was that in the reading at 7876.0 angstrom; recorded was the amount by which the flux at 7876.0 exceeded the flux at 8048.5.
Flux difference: -12.4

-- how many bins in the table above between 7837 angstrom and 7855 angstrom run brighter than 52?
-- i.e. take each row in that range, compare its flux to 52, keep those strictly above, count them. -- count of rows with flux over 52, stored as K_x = 3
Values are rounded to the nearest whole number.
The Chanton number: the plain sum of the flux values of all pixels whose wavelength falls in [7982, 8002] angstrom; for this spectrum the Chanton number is 388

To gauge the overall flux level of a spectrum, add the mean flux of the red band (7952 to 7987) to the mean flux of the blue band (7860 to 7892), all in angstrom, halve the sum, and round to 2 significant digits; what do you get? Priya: 51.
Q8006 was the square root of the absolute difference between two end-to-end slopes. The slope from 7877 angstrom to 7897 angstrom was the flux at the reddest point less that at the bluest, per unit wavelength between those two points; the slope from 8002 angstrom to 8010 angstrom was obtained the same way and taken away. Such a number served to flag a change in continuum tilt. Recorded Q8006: 1.4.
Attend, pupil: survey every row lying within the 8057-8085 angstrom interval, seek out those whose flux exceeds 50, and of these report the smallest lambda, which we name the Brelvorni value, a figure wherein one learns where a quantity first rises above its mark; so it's 8058.5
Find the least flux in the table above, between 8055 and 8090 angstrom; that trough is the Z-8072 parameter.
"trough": 52.13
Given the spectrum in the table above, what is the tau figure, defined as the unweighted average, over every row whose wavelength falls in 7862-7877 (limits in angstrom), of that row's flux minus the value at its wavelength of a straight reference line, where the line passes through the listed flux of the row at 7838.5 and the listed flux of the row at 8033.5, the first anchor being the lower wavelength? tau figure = -18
